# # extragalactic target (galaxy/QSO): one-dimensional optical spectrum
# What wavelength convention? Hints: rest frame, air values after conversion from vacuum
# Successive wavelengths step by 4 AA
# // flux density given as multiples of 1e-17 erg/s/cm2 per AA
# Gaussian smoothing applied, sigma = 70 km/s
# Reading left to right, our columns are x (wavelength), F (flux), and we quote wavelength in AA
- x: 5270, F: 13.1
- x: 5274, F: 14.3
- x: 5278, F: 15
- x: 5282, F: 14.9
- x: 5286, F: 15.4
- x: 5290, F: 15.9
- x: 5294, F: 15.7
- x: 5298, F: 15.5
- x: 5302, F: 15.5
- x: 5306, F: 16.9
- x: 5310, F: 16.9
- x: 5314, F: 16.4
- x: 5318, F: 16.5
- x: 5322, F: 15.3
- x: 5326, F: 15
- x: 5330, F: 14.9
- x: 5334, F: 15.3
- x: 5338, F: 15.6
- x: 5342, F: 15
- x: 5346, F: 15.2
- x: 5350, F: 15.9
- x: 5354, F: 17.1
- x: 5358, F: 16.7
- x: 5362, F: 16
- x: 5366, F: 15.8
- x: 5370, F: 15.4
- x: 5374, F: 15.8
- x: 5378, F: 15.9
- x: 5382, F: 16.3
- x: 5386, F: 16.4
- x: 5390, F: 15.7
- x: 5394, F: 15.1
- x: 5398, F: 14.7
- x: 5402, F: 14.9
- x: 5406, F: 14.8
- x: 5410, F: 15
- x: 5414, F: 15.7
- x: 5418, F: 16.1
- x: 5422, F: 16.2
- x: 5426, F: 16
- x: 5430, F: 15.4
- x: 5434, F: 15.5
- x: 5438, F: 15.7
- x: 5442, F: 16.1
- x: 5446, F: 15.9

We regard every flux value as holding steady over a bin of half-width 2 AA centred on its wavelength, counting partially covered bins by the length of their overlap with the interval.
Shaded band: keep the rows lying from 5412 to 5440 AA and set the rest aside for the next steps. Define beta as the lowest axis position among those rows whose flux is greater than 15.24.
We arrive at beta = 5414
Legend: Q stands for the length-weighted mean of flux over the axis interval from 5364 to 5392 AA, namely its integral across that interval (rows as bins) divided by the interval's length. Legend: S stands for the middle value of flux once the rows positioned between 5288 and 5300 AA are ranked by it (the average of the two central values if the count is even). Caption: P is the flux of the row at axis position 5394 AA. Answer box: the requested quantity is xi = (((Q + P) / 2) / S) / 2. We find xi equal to 0.494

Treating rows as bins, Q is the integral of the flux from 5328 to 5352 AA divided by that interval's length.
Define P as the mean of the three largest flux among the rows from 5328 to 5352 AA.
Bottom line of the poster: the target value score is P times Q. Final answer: 239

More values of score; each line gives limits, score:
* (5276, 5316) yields 265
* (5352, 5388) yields 270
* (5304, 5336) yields 267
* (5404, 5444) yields 252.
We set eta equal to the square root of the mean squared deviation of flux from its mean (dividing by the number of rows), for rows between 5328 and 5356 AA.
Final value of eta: 0.70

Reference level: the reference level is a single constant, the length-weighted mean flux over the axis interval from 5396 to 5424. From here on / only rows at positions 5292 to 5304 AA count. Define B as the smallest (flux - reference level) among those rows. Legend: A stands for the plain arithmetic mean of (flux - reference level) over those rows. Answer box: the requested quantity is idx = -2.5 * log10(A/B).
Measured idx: -0.4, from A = 0.22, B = 0.16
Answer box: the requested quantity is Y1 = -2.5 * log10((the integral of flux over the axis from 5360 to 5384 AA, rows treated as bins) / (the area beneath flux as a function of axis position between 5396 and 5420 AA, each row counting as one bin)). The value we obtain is -0.047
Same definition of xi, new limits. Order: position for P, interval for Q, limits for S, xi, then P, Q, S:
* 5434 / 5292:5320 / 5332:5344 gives 0.518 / 15.5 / 16.2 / 15.3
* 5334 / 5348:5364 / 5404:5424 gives 0.505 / 15.3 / 16.4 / 15.7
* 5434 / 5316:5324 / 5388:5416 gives 0.523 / 15.5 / 15.9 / 15.0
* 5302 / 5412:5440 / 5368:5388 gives 0.492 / 15.5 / 15.8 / 15.9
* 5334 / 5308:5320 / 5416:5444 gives 0.498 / 15.3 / 16.6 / 16.0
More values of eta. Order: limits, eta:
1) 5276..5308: 0.58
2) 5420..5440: 0.30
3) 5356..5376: 0.43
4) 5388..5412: 0.32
